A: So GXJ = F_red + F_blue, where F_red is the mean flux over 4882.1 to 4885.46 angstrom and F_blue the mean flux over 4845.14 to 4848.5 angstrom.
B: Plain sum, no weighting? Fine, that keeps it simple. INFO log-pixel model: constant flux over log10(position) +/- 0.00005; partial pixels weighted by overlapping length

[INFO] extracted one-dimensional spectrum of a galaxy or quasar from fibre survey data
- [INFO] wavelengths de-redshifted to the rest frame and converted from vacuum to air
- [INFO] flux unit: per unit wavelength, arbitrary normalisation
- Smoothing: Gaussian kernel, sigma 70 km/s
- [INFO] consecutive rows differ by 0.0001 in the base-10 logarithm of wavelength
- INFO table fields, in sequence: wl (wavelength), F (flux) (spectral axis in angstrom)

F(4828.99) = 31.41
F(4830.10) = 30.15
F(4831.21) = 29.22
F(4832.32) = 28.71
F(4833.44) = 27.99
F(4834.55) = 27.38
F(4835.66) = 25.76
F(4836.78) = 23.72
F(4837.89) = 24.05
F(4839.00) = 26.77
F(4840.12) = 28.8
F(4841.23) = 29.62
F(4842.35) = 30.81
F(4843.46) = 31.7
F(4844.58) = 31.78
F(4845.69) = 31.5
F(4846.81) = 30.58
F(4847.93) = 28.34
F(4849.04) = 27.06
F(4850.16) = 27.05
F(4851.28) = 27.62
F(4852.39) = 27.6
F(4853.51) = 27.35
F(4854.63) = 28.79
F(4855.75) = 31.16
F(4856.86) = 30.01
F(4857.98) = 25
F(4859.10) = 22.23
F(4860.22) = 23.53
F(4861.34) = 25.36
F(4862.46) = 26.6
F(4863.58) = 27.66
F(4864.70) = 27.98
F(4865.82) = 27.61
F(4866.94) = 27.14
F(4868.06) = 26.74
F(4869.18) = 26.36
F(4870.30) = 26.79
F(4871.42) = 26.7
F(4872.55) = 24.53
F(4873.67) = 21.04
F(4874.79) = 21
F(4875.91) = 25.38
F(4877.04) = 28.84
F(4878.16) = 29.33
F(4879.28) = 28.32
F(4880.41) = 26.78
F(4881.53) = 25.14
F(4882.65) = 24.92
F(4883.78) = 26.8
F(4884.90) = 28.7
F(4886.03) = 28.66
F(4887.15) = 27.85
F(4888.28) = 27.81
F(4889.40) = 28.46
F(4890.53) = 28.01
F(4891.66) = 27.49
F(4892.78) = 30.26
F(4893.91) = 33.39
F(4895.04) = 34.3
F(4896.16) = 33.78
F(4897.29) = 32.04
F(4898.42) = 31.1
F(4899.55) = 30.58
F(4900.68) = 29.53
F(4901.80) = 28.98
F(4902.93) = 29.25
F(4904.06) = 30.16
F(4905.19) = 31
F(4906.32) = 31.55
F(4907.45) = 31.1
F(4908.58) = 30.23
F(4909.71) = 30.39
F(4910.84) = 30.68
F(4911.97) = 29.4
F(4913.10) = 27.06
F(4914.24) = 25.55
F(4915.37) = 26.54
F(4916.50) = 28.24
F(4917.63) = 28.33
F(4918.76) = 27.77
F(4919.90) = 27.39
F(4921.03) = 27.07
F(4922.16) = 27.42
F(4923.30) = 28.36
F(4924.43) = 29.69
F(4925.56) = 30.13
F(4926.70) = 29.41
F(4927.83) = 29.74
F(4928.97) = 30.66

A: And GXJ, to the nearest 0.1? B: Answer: 56.9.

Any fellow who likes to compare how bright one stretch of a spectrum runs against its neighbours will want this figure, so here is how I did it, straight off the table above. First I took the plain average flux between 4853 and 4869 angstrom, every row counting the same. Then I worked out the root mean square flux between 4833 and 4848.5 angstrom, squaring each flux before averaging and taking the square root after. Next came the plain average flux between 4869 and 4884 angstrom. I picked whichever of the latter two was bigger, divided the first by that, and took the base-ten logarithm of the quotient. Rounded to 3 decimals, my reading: -0.026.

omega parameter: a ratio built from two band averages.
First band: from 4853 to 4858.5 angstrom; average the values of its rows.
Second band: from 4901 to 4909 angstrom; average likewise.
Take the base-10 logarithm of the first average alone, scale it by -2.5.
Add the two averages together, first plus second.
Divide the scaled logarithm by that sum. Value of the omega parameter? -0.0618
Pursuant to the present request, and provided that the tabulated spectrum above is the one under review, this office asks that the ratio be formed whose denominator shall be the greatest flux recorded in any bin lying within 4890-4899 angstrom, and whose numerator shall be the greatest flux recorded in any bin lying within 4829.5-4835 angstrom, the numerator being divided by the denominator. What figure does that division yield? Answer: 0.88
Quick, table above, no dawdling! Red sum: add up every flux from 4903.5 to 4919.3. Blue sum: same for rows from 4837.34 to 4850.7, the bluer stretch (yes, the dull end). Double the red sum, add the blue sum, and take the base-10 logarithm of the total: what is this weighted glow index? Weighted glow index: 3.07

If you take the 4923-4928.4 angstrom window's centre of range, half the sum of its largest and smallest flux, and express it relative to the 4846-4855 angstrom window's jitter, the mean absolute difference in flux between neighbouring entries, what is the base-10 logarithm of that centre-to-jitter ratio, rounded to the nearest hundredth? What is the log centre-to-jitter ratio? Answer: 1.55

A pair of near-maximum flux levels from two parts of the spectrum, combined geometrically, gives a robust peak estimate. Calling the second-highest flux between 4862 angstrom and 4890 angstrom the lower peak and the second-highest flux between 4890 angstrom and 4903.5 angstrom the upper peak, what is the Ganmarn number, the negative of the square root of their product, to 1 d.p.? -31.2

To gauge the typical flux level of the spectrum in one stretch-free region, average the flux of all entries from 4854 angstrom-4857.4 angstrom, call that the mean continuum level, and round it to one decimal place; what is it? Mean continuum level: 30.0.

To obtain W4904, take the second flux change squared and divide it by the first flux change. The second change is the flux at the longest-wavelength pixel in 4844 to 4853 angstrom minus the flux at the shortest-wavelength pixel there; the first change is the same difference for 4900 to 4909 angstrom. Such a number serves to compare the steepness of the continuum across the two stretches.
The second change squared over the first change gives 25.0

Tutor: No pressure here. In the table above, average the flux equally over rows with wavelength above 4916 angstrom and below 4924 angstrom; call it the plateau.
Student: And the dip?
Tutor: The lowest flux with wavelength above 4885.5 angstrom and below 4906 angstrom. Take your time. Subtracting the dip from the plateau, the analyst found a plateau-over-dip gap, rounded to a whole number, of 0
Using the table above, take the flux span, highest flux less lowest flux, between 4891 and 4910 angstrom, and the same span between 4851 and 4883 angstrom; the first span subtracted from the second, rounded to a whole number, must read 3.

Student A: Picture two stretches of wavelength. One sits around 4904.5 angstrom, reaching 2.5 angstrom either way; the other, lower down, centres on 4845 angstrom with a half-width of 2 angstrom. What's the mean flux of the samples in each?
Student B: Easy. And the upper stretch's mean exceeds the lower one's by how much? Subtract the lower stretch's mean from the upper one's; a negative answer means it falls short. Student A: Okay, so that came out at -1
